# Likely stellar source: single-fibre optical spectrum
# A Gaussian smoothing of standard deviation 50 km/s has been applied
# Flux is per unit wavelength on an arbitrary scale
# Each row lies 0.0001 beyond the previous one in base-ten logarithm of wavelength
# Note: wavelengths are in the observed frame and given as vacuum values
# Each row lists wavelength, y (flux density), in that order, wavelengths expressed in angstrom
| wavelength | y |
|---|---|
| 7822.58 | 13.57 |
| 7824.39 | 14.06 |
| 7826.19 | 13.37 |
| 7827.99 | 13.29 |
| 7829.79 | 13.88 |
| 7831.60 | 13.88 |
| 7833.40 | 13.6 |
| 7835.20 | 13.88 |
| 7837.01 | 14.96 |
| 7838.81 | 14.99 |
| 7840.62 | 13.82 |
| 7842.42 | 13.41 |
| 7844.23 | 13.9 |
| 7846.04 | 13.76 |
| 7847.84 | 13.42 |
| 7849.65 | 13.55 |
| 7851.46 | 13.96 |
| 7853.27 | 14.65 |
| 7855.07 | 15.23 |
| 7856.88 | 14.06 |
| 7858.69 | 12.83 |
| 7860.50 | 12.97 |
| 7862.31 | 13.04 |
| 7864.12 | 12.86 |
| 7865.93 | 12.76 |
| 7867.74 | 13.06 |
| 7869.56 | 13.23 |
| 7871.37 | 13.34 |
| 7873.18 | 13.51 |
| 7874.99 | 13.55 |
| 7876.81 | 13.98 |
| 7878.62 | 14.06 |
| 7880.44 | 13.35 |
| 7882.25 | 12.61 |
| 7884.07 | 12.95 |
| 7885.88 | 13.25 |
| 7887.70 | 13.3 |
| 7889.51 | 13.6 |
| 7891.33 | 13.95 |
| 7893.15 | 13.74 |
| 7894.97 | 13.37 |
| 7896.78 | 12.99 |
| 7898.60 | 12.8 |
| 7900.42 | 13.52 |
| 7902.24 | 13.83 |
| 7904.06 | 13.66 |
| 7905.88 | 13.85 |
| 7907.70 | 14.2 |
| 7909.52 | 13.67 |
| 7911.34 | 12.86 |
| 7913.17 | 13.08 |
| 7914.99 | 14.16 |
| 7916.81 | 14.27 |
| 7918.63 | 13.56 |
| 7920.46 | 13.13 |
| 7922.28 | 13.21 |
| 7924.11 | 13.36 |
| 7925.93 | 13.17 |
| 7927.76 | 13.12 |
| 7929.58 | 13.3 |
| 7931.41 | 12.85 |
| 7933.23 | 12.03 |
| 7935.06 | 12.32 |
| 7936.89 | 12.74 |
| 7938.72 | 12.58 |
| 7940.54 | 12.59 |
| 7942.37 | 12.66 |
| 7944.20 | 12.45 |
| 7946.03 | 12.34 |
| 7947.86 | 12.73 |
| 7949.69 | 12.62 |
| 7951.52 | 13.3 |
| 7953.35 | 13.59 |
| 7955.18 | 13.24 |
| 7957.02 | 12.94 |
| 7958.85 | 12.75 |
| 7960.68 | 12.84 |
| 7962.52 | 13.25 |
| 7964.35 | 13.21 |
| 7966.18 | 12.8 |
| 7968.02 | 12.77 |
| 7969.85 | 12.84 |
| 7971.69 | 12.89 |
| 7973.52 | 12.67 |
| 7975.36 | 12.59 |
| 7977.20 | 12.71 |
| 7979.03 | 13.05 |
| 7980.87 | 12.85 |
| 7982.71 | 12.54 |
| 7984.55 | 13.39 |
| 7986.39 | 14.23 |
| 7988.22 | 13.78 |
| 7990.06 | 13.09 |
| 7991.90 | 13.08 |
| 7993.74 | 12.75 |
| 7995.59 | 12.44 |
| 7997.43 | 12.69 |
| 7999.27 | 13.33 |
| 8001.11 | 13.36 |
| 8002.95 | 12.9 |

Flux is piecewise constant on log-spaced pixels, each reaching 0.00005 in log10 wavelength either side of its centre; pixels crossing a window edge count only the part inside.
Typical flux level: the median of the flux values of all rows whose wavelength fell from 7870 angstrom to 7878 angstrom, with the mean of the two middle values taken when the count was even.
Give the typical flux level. 13.5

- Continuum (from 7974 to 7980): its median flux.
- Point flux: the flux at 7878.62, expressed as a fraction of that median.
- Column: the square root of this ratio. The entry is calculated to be 1.05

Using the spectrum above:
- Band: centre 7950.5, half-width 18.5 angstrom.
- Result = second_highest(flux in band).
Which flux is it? 13.3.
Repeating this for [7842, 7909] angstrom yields 14.65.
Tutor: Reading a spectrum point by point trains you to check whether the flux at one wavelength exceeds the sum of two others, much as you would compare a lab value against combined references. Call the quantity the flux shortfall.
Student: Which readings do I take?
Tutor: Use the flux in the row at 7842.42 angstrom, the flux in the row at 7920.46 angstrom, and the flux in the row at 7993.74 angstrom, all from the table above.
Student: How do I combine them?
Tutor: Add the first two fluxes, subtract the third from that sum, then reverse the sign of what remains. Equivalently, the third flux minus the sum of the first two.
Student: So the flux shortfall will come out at -13.8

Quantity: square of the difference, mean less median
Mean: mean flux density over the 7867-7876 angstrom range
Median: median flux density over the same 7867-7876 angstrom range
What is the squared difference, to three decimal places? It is 0.000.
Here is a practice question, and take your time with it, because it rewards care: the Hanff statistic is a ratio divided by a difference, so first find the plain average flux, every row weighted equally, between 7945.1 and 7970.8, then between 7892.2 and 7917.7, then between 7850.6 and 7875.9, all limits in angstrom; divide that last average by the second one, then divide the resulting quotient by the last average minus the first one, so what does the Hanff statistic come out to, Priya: 1.8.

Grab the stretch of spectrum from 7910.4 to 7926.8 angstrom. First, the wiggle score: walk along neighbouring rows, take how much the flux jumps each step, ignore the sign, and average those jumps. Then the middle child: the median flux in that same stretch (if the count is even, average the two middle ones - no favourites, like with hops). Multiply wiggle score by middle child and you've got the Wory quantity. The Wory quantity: 4.9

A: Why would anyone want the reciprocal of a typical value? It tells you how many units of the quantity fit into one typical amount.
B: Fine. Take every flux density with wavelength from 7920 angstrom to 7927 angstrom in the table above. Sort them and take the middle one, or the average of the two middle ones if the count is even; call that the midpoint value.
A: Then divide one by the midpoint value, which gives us 0.076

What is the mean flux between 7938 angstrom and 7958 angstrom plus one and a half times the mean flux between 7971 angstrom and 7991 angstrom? 32.4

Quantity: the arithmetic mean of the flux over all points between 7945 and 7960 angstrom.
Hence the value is 12.9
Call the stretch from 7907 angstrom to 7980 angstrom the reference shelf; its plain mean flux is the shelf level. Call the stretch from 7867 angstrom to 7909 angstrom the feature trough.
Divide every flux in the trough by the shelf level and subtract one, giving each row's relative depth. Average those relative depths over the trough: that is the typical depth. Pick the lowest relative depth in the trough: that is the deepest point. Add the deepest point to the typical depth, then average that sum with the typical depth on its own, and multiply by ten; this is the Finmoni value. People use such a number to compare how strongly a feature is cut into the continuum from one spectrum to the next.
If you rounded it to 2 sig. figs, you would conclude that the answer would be 0.20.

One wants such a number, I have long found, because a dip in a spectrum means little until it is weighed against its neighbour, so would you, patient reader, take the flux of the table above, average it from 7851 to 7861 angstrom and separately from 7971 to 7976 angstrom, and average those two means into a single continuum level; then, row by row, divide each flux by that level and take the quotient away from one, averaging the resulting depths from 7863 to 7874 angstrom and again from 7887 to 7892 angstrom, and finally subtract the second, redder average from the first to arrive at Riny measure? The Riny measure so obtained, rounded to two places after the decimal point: 0.04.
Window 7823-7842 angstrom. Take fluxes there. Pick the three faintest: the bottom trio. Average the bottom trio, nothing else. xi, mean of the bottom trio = 13.4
